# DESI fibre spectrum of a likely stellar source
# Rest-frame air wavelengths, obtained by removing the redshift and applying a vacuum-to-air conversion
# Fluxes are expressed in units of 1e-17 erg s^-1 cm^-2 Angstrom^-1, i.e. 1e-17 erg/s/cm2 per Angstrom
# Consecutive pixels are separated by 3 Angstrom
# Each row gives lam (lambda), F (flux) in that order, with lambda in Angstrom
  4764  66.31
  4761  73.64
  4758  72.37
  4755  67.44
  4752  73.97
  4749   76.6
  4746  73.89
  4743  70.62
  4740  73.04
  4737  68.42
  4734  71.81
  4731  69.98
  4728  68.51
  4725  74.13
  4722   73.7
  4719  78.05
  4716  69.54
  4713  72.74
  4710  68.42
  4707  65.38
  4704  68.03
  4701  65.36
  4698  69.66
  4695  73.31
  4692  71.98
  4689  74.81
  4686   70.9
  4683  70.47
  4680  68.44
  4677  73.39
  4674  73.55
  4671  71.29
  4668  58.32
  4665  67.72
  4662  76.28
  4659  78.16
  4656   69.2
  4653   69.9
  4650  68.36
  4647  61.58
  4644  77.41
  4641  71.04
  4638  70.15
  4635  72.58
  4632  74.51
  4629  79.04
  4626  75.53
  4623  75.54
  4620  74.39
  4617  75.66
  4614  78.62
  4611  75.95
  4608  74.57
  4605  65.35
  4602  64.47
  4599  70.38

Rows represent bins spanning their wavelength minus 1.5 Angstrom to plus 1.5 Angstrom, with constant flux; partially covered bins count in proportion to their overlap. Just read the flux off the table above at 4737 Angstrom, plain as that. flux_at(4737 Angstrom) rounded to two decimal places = 68.42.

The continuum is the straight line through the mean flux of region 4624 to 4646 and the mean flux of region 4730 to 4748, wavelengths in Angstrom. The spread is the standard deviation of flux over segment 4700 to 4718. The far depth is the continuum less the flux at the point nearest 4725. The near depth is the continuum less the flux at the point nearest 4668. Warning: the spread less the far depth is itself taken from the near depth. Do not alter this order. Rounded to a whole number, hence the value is 10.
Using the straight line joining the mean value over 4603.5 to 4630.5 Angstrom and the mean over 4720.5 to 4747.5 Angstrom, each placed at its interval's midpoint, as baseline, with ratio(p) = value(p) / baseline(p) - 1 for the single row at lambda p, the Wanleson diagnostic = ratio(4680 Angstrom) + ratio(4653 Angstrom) -0.12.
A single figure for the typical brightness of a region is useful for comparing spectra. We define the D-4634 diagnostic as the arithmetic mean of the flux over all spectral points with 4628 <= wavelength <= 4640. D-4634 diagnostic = 74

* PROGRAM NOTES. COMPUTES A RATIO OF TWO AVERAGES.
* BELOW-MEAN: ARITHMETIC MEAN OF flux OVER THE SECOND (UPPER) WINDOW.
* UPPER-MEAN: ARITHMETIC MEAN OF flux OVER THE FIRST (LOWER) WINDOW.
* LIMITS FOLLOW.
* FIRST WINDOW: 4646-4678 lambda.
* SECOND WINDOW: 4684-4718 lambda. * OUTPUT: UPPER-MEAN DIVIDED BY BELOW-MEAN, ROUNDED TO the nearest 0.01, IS 1.00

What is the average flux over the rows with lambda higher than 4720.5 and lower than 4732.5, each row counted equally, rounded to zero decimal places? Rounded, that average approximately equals 72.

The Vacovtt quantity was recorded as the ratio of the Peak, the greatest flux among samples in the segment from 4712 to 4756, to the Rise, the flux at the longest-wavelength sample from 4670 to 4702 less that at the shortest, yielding -13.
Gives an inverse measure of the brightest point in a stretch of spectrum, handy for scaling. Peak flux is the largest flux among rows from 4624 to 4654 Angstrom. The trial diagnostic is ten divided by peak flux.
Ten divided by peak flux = 0.1265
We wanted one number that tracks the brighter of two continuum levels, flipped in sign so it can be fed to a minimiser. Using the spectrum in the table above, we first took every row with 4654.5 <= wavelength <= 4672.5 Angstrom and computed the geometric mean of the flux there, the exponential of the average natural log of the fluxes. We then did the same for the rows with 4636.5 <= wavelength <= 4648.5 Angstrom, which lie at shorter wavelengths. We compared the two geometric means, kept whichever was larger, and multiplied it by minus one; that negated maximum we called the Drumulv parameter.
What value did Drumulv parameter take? -69.9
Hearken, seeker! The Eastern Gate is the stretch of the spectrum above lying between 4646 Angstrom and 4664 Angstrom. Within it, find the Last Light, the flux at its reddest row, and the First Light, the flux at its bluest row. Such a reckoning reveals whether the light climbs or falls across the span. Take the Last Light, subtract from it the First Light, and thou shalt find 15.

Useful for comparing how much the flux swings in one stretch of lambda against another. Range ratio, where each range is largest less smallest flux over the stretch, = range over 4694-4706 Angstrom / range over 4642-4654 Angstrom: 0.50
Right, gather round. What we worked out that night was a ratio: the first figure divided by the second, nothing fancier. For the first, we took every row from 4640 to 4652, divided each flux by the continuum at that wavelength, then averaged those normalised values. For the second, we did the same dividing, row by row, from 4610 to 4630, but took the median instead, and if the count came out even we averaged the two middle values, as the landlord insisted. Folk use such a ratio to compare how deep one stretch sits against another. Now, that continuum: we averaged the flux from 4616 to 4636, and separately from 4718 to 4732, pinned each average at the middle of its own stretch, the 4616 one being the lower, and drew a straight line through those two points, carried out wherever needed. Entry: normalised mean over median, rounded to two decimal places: 0.93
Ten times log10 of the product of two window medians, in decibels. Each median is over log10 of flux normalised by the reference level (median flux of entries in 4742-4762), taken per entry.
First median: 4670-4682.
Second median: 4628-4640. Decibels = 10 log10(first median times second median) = -53.3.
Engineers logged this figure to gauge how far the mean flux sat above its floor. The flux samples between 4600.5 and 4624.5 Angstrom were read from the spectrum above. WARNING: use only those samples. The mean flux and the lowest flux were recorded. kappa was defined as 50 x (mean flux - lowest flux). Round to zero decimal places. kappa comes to 430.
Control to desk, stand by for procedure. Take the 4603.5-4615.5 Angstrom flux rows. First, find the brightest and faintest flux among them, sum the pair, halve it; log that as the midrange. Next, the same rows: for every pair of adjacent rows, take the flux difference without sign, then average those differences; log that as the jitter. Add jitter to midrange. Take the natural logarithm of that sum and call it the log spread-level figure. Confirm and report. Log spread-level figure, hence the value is 4.34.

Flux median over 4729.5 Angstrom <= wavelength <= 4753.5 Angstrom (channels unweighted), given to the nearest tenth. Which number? 72.4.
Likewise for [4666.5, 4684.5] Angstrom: 70.9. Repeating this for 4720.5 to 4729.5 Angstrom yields 73.7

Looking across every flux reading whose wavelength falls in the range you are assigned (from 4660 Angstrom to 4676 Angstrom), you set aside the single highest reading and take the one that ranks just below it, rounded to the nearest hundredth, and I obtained 73.55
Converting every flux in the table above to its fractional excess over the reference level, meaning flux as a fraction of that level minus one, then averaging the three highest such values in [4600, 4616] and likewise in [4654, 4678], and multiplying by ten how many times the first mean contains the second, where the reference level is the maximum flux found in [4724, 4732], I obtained 12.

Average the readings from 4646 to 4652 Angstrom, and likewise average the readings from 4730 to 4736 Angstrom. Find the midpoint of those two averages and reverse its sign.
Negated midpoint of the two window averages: -68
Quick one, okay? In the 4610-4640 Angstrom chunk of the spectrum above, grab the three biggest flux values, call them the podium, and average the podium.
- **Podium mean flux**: 77.9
